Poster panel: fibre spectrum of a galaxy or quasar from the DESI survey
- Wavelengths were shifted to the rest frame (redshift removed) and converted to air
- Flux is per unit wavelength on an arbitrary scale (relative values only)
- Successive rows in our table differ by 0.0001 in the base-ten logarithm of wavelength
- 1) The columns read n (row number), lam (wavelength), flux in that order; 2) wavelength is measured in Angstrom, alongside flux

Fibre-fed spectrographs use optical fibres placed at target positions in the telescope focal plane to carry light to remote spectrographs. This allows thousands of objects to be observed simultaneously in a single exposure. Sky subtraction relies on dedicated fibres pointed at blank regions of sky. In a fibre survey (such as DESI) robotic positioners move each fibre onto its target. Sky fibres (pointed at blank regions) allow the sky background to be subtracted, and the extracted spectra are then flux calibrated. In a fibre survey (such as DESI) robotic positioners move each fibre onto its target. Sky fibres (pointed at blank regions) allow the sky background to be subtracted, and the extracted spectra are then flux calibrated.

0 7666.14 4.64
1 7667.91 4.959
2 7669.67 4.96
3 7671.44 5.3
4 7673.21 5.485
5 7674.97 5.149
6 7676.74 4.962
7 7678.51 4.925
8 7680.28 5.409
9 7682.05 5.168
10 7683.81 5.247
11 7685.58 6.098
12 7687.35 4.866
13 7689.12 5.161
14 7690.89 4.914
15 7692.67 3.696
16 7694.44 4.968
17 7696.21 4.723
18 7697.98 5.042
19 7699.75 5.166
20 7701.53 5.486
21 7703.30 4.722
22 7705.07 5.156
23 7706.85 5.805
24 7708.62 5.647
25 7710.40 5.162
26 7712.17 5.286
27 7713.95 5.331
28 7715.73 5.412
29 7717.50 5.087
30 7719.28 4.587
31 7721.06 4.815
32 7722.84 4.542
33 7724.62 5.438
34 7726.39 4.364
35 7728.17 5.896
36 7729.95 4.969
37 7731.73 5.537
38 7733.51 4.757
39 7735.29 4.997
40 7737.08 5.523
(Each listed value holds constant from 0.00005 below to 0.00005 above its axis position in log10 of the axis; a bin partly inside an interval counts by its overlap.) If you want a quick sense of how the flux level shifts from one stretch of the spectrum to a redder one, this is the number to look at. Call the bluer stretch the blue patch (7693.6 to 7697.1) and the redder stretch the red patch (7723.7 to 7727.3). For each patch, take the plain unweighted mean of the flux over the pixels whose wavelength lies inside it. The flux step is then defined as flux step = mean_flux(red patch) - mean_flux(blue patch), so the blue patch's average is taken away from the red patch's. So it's 0.1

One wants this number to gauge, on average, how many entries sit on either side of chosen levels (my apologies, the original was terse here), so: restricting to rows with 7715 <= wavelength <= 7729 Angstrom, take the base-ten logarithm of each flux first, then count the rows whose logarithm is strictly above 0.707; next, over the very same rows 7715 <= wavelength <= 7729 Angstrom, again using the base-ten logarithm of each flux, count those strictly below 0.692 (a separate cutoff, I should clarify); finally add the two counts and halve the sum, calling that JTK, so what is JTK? 3.5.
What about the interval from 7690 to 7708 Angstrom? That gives 4.0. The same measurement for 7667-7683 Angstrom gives 2.5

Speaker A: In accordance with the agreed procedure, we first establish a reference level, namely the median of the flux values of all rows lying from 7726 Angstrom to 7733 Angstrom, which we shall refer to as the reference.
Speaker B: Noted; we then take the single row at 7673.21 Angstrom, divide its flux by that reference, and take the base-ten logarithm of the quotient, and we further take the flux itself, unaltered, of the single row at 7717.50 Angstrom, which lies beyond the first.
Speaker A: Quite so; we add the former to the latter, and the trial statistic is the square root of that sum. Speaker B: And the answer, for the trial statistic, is 2.26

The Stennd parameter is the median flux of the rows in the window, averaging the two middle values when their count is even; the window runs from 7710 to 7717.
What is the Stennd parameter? 5.3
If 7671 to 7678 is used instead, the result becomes 5.2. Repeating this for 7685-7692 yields 5.0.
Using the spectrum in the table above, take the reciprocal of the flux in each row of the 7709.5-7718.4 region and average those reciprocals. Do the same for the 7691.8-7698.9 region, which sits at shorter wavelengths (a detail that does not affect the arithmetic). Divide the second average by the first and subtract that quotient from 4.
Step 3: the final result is 2.84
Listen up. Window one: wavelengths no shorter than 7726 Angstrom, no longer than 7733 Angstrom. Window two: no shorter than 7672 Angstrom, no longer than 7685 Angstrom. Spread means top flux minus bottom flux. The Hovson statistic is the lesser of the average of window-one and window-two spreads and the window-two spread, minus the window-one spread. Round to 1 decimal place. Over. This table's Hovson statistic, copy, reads -1.0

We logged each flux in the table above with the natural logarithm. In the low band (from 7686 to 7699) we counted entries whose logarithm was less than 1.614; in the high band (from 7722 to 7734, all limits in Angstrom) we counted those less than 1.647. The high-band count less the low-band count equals -1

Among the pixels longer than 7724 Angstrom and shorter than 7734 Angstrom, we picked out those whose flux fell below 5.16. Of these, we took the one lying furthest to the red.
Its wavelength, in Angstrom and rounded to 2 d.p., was 7733.51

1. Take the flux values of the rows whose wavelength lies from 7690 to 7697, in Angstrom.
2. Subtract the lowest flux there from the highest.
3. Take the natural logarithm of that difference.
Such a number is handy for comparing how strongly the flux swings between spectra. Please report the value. 0.24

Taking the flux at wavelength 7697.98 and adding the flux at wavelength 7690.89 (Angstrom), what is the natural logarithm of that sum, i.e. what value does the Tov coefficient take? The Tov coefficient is 2.30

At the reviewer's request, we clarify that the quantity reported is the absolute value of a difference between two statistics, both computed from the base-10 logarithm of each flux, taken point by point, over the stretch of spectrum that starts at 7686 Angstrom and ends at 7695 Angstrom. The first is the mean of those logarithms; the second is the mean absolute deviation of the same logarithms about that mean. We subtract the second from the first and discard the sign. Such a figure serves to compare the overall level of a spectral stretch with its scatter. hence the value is 0.63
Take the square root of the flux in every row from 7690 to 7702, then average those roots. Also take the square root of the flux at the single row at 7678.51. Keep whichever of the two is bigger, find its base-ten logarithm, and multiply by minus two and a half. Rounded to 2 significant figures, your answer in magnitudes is -0.87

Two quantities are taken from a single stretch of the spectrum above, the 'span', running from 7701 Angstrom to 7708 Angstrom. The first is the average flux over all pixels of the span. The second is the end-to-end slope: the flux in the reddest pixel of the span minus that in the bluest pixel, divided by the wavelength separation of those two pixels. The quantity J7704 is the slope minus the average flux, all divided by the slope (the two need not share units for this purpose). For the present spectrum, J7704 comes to -87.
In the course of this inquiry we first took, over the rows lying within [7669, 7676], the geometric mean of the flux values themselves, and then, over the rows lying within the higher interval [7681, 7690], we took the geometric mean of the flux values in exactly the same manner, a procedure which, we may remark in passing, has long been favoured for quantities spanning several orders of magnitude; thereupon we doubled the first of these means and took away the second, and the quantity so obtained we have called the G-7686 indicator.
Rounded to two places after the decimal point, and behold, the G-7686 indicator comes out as 5.15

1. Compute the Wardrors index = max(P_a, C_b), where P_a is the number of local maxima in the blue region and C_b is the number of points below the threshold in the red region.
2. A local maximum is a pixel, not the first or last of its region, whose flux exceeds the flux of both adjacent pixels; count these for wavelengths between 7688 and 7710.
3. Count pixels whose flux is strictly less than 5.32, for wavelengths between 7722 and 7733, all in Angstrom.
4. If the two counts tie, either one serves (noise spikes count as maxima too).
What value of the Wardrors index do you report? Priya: 3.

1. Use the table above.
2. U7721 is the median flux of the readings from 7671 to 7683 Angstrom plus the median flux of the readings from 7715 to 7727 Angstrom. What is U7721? 9.98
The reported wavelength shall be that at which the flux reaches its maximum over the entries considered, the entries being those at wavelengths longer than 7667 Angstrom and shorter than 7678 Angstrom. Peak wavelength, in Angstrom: 7673.21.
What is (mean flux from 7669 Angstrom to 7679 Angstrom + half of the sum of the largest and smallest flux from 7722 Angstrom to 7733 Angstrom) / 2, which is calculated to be 5.13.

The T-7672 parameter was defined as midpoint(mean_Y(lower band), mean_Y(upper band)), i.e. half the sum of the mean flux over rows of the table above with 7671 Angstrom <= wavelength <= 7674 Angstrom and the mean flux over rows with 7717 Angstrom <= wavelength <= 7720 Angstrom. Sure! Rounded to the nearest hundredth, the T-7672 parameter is 5.11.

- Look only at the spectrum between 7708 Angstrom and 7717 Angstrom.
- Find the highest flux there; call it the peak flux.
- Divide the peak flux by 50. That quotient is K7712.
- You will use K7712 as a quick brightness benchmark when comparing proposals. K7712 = 0.113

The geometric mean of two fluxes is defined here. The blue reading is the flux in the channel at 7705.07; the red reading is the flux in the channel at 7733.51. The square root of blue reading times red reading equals 4.95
